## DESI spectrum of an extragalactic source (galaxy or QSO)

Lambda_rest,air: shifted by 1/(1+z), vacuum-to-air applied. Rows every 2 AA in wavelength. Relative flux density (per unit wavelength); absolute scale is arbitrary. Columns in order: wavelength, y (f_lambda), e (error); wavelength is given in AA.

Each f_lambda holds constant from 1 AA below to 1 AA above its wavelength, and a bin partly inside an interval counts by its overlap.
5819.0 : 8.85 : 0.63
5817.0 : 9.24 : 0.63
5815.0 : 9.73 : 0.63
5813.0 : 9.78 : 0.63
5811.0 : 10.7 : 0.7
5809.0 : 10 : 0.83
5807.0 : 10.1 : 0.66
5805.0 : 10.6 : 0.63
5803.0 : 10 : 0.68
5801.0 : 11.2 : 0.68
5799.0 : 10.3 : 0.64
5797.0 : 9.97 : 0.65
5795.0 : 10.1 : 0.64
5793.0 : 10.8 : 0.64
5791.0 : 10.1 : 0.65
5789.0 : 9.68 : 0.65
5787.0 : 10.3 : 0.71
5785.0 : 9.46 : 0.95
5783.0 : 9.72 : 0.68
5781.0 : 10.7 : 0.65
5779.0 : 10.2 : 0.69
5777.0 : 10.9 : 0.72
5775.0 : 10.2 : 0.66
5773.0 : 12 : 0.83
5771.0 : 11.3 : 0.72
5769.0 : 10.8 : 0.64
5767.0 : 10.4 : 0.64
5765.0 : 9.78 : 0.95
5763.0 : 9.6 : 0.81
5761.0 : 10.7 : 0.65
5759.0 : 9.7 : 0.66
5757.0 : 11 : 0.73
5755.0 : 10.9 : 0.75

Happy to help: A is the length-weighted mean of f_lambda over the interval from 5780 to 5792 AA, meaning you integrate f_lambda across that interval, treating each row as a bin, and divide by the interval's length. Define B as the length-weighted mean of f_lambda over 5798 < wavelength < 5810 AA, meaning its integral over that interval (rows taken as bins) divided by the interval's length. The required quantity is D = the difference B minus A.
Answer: 0.37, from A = 10.0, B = 10.4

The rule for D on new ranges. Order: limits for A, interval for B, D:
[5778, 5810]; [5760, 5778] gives 0.43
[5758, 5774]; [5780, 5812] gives -0.30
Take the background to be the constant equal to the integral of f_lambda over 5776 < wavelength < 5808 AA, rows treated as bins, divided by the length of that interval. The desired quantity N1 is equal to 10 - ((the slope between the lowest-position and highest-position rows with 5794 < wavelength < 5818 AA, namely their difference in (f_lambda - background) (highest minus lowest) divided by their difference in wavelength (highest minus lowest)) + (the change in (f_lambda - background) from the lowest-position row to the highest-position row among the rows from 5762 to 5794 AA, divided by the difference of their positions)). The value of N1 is 10.0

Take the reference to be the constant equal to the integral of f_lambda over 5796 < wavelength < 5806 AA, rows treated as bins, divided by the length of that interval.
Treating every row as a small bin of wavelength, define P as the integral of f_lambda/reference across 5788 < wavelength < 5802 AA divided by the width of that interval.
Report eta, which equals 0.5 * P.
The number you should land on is 0.495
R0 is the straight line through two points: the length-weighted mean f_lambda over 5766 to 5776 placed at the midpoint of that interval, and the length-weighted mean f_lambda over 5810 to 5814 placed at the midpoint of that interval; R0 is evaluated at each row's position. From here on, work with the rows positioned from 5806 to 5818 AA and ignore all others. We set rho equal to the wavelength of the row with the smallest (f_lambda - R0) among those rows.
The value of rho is 5817.0 AA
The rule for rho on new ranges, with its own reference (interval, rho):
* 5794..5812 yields 5797.0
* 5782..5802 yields 5785.0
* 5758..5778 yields 5763.0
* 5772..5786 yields 5785.0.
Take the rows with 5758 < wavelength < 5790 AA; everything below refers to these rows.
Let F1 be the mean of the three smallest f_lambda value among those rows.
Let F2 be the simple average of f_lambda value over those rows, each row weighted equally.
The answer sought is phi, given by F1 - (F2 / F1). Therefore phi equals 8.50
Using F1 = 9.6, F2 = 10.3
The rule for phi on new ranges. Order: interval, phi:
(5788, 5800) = 8.89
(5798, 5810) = 9.00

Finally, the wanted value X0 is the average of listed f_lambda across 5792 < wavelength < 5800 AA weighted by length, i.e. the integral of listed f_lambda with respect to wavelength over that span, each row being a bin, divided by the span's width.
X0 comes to 10.3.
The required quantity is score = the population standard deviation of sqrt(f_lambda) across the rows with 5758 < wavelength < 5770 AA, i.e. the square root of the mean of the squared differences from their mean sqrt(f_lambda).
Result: 0.0764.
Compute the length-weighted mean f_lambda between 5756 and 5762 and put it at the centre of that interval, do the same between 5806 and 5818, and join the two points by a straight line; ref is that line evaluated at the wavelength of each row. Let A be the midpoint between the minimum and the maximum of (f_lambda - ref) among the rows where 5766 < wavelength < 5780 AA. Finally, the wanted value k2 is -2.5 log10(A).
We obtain 0.3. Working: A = 0.8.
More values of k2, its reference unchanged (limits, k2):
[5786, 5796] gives 2.5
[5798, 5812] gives 0.6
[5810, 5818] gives 3.0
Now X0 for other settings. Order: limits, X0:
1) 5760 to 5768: 10.1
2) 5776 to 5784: 10.4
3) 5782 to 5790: 9.8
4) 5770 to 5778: 11.1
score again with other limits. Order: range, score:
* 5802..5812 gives 0.0476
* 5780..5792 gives 0.0663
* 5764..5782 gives 0.0951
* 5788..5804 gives 0.0716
